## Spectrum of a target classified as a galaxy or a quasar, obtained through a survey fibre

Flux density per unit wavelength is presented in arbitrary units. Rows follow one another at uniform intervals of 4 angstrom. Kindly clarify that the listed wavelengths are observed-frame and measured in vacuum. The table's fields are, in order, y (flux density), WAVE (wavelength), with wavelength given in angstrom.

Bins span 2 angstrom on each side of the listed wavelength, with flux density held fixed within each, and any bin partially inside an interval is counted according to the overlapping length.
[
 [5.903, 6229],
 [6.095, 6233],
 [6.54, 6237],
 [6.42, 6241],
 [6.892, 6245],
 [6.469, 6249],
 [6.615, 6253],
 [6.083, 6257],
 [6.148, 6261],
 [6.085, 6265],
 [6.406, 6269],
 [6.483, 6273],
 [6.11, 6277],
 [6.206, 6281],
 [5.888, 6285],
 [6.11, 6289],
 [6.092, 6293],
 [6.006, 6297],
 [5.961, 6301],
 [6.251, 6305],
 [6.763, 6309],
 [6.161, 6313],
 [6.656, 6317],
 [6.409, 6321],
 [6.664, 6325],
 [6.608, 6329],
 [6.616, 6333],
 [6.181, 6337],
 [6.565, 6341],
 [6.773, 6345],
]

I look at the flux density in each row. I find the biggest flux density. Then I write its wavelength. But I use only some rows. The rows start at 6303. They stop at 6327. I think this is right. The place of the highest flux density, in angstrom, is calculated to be 6309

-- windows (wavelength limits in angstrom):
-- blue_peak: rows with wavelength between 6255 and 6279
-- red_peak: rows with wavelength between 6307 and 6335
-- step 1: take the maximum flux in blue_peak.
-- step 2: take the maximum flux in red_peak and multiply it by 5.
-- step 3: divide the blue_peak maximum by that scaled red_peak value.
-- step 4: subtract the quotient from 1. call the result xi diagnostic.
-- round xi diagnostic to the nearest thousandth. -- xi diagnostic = 0.808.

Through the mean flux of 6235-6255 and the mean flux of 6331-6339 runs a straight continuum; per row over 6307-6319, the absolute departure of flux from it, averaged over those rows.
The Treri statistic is 0.27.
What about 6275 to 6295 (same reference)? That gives 0.42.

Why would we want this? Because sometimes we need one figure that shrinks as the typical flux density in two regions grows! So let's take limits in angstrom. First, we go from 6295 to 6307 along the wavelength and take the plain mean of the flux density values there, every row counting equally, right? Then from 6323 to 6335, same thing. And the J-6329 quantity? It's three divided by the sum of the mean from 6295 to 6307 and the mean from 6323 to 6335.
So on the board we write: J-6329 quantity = 0.236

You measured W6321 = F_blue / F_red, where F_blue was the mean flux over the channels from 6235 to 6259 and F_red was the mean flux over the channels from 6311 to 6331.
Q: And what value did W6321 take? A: 1.00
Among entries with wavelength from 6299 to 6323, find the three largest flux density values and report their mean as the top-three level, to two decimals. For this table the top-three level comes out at 6.61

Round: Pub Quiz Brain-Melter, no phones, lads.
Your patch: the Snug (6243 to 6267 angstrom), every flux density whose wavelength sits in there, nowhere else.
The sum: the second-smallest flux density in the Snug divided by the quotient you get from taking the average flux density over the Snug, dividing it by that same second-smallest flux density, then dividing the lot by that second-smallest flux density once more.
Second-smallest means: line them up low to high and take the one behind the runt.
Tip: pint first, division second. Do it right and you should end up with 35.3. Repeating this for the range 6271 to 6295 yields 36.8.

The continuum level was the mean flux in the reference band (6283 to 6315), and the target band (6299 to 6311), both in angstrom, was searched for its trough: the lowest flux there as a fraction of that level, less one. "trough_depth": -0.031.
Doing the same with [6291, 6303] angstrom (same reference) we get -0.031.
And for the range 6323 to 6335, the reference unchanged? 0.074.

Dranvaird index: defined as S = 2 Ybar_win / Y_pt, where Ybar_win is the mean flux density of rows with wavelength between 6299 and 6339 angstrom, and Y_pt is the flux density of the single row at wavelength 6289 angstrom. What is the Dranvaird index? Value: 2.10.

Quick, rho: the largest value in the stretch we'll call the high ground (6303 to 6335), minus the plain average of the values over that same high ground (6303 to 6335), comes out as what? 0.25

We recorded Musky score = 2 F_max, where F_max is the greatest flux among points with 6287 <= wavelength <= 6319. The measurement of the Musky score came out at 13.5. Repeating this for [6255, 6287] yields 13.0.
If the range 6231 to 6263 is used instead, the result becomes 13.8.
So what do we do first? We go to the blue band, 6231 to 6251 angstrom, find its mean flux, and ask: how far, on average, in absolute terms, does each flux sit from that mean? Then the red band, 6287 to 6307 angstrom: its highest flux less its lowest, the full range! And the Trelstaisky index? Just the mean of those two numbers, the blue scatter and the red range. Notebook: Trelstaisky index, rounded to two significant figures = 0.24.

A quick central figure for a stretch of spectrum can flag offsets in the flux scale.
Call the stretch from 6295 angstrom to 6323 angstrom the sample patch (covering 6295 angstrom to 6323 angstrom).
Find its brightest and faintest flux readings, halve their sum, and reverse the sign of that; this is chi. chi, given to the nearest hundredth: -6.36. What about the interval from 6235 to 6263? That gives -6.49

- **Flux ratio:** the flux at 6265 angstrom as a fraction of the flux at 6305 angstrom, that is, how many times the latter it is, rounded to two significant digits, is 0.97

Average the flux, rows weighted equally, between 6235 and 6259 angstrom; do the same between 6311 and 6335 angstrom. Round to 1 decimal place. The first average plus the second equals 13.0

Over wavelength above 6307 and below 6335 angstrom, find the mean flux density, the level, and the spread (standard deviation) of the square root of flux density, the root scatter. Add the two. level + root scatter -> 6.59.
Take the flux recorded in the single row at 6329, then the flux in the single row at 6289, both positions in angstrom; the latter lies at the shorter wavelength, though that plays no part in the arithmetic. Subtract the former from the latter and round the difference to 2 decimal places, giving -0.50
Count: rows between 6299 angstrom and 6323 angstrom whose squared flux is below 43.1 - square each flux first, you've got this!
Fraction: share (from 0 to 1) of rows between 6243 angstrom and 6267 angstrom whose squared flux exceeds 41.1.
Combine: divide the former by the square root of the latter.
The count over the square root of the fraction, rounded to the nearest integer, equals 6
